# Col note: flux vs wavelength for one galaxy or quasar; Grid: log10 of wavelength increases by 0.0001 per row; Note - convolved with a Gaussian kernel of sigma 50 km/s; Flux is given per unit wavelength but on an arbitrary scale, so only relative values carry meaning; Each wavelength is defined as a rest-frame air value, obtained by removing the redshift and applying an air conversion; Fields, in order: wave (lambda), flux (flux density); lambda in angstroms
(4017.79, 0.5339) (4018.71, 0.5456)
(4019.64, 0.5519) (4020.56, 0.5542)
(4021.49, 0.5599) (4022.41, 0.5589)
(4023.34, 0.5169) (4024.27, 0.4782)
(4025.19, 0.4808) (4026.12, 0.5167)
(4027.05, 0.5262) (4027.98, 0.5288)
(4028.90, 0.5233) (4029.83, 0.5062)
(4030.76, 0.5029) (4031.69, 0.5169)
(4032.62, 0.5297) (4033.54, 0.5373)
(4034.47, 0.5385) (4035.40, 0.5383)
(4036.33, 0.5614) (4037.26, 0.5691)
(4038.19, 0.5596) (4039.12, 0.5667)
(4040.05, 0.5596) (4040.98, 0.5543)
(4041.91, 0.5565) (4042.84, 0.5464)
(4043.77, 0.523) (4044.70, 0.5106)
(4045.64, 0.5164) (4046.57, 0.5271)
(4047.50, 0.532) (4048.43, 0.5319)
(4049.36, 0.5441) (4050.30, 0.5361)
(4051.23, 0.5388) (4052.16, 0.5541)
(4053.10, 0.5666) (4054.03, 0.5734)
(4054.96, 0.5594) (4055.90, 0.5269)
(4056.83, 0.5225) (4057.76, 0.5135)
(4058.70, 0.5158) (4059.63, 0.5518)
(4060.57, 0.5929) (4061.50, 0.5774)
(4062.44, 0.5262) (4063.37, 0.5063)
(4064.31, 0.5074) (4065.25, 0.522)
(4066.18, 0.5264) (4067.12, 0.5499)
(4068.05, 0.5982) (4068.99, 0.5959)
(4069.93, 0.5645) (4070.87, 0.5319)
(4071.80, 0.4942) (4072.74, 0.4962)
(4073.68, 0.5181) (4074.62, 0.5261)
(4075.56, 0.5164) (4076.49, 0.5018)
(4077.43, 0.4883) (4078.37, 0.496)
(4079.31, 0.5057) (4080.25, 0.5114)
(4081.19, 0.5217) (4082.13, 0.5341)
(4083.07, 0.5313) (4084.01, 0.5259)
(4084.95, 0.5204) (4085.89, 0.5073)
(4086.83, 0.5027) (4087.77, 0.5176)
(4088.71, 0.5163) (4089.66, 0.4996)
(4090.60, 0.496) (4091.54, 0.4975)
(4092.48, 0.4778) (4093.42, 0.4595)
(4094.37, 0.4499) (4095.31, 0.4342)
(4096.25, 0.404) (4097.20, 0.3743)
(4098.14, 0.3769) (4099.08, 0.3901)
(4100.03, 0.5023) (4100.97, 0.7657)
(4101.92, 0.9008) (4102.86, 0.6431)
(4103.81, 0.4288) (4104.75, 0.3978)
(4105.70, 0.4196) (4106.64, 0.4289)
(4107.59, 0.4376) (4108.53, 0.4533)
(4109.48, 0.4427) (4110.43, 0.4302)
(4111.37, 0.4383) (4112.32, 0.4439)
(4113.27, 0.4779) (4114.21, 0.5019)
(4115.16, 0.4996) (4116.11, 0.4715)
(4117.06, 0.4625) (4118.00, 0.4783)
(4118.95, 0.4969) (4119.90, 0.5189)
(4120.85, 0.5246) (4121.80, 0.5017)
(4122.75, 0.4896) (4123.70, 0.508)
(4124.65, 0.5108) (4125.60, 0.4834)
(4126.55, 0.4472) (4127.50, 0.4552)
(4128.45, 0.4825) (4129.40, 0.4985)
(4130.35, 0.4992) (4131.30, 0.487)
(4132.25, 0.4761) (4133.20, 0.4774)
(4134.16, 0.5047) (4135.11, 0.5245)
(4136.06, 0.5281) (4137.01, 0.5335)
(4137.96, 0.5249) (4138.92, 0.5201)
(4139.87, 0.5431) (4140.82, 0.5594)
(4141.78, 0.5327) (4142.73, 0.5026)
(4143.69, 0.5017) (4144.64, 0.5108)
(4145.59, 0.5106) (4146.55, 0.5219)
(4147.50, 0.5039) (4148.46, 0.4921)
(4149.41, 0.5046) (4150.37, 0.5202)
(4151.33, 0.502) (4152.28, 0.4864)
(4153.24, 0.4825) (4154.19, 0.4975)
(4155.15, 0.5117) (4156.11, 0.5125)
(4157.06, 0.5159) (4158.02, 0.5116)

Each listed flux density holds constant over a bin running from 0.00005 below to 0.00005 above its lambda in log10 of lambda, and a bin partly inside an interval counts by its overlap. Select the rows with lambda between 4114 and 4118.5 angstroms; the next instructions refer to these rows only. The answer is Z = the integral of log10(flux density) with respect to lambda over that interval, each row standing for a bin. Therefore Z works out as -1.43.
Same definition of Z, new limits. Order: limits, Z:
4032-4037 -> -1.33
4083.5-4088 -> -1.30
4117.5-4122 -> -1.34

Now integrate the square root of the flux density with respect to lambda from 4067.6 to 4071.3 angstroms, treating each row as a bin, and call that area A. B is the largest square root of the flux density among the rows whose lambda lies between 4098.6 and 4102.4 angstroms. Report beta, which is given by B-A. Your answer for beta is -1.84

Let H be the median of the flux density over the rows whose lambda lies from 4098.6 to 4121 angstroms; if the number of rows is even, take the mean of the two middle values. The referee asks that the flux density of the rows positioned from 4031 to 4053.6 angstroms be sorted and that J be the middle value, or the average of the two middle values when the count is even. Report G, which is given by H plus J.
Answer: 1.01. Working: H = 0.467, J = 0.539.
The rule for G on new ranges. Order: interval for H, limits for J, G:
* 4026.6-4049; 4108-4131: 1.01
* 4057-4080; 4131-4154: 1.03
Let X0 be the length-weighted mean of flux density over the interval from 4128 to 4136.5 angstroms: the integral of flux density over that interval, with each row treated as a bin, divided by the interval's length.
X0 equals 0.498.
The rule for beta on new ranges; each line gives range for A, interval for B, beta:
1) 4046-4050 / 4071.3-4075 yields -2.20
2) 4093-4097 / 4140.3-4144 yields -1.88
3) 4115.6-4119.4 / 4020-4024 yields -1.88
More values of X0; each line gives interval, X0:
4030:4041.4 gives 0.544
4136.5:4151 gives 0.519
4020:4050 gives 0.534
